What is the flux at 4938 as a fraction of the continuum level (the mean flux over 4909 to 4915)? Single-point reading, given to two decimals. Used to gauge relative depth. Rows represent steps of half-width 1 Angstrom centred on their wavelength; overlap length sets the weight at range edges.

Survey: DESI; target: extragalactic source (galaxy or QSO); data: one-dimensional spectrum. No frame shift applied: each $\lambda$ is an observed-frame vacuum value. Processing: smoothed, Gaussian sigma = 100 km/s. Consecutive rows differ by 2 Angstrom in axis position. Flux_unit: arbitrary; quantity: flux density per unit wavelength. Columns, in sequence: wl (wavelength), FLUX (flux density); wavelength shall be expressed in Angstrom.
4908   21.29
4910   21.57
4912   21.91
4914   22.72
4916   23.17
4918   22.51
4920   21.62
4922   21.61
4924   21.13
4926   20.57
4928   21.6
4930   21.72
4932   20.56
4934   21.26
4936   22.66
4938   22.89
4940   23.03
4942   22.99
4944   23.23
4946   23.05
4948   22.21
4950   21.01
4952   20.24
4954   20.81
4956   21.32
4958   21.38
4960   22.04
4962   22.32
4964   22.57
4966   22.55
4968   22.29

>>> 1.04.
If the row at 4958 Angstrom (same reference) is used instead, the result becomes 0.97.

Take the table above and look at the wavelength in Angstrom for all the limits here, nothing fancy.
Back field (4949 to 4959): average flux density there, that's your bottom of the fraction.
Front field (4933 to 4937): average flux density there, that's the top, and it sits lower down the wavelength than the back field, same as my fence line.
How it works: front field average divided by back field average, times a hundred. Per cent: 105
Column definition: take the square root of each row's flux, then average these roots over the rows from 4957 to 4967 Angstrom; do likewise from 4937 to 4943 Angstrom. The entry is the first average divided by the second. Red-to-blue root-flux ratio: 0.98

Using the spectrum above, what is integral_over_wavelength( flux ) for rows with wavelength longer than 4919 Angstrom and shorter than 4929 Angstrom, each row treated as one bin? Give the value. 213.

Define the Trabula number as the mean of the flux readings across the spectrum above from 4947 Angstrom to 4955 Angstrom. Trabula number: 21.1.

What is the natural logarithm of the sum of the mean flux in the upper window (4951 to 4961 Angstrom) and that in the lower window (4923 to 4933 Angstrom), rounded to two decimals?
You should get 3.74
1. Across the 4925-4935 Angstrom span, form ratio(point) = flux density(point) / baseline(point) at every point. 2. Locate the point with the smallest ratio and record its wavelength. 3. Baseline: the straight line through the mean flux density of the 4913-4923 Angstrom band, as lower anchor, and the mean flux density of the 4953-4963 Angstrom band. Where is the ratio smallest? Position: 4926 Angstrom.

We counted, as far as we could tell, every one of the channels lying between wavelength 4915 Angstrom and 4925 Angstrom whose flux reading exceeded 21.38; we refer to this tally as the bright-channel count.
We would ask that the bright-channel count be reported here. 4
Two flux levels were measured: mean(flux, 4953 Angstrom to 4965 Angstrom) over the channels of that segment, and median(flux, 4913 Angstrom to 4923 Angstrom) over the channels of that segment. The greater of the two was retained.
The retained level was 22.51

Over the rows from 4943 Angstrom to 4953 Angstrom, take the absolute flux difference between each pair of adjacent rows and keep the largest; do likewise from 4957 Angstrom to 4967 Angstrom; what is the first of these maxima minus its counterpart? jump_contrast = 0.5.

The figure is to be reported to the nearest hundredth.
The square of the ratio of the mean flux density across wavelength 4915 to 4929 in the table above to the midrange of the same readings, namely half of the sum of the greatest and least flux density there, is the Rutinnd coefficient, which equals 0.99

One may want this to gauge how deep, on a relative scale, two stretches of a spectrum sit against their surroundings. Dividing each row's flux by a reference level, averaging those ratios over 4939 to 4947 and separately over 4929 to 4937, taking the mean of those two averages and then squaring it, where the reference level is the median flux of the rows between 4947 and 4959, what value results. 1.11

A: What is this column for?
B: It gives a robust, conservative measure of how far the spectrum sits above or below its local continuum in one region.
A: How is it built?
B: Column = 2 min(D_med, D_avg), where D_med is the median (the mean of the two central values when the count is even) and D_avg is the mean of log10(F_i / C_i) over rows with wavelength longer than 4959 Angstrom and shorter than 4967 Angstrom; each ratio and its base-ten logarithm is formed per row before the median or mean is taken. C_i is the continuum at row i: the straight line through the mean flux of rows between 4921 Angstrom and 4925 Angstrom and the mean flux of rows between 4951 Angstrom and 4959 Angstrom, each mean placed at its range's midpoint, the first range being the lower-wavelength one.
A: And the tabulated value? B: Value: 0.062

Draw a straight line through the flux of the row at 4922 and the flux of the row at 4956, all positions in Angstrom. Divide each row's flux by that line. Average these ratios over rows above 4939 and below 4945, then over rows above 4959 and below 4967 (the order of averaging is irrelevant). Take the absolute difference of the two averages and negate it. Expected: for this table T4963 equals -0.02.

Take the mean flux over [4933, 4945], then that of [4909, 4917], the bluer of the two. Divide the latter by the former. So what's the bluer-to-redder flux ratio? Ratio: 0.99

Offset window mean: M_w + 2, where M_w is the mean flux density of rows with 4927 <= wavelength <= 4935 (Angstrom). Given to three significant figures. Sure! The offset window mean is 23.3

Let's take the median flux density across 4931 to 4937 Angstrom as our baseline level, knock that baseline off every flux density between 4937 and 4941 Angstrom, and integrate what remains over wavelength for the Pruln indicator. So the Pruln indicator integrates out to 6.8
